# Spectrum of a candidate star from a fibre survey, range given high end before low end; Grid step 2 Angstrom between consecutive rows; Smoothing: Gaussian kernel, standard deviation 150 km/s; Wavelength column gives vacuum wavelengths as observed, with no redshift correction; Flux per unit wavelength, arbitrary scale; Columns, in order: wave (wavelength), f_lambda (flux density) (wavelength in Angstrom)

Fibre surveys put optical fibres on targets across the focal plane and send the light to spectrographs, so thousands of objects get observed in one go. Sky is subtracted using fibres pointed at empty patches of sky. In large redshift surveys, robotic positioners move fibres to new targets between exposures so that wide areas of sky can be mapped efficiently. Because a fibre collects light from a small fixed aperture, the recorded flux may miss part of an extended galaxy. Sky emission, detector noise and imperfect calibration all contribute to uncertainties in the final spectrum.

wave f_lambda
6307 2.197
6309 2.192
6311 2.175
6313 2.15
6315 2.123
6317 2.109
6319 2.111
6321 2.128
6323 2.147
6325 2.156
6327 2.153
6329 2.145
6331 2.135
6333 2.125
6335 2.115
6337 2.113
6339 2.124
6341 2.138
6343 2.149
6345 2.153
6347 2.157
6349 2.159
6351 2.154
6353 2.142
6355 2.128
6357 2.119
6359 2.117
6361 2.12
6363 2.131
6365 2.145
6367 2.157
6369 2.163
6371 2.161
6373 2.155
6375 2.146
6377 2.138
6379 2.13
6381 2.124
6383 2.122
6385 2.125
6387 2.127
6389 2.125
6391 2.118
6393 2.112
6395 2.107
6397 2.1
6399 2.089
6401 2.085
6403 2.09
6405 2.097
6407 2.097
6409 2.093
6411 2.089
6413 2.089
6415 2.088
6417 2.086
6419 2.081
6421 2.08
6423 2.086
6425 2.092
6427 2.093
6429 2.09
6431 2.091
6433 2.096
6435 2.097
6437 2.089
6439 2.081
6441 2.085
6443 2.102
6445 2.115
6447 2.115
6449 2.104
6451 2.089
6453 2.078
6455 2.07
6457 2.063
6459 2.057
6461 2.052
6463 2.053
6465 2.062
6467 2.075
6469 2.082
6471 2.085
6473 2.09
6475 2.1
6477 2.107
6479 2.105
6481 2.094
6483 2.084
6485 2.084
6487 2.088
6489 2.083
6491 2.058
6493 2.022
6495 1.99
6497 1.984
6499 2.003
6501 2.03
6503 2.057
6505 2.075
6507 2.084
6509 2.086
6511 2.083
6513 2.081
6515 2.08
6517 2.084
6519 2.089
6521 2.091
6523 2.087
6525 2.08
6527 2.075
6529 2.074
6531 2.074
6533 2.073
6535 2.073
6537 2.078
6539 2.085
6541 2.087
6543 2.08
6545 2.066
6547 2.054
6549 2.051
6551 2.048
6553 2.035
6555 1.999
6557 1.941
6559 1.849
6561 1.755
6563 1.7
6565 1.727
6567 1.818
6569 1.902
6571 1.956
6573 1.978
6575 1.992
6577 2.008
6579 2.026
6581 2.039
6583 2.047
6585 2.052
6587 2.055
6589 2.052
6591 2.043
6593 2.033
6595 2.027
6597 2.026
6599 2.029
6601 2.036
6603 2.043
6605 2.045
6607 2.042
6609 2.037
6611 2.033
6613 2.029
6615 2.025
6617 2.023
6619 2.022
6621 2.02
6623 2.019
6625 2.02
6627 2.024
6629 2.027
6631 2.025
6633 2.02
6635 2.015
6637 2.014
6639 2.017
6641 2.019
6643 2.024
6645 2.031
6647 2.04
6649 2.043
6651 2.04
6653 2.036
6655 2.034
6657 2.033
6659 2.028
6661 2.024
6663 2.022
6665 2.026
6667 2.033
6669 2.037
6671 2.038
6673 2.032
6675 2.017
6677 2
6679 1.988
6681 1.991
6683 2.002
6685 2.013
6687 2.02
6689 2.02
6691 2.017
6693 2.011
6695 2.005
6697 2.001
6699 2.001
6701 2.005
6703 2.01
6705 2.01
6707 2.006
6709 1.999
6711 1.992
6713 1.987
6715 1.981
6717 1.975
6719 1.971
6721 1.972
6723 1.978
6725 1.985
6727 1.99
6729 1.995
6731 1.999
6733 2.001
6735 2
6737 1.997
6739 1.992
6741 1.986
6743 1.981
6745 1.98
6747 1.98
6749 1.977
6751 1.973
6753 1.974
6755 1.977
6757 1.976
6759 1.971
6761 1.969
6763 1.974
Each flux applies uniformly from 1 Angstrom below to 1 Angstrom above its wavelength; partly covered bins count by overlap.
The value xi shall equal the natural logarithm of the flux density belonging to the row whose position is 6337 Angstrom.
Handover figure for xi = 0.748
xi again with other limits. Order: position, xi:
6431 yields 0.738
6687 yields 0.703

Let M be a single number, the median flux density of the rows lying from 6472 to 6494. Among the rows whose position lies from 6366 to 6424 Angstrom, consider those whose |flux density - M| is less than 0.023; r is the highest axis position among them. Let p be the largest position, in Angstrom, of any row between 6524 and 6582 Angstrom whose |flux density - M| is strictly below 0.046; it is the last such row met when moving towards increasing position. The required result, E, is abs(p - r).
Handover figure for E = 128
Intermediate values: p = 6551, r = 6423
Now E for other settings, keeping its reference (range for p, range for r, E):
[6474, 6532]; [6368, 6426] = 106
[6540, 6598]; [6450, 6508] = 84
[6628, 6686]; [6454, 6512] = 138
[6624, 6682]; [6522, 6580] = 104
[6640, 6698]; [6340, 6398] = 252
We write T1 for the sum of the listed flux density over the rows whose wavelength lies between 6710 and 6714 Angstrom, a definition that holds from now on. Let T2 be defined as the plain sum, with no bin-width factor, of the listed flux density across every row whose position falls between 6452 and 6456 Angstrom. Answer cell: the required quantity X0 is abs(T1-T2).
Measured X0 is 0.17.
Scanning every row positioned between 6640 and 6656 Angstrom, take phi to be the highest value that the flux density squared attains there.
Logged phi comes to 4.17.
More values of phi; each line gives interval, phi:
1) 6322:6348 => 4.65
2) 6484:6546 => 4.37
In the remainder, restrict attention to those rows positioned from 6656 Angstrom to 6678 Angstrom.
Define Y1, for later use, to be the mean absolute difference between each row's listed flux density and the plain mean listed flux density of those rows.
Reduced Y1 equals 0.0078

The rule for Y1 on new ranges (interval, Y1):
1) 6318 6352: 0.0144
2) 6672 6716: 0.0097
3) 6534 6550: 0.0111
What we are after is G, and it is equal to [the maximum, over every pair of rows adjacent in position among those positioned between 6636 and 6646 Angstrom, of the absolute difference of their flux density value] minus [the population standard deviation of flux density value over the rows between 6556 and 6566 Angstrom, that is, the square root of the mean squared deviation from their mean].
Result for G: -0.0819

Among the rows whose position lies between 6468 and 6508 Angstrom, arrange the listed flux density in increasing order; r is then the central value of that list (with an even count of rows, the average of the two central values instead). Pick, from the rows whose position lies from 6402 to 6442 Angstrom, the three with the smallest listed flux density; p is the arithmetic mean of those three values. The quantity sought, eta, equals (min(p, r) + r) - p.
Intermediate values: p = 2.08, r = 2.08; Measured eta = 2.08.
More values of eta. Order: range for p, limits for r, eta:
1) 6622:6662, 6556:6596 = 1.98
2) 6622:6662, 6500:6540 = 2.08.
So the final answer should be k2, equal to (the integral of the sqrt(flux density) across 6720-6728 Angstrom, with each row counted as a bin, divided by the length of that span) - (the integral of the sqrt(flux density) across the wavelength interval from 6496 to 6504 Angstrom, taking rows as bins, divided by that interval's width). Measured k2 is -0.01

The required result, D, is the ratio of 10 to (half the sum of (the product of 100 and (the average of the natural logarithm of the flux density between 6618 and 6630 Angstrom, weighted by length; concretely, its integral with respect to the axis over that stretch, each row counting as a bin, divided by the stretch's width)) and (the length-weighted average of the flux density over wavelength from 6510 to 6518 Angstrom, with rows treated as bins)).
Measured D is 0.276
